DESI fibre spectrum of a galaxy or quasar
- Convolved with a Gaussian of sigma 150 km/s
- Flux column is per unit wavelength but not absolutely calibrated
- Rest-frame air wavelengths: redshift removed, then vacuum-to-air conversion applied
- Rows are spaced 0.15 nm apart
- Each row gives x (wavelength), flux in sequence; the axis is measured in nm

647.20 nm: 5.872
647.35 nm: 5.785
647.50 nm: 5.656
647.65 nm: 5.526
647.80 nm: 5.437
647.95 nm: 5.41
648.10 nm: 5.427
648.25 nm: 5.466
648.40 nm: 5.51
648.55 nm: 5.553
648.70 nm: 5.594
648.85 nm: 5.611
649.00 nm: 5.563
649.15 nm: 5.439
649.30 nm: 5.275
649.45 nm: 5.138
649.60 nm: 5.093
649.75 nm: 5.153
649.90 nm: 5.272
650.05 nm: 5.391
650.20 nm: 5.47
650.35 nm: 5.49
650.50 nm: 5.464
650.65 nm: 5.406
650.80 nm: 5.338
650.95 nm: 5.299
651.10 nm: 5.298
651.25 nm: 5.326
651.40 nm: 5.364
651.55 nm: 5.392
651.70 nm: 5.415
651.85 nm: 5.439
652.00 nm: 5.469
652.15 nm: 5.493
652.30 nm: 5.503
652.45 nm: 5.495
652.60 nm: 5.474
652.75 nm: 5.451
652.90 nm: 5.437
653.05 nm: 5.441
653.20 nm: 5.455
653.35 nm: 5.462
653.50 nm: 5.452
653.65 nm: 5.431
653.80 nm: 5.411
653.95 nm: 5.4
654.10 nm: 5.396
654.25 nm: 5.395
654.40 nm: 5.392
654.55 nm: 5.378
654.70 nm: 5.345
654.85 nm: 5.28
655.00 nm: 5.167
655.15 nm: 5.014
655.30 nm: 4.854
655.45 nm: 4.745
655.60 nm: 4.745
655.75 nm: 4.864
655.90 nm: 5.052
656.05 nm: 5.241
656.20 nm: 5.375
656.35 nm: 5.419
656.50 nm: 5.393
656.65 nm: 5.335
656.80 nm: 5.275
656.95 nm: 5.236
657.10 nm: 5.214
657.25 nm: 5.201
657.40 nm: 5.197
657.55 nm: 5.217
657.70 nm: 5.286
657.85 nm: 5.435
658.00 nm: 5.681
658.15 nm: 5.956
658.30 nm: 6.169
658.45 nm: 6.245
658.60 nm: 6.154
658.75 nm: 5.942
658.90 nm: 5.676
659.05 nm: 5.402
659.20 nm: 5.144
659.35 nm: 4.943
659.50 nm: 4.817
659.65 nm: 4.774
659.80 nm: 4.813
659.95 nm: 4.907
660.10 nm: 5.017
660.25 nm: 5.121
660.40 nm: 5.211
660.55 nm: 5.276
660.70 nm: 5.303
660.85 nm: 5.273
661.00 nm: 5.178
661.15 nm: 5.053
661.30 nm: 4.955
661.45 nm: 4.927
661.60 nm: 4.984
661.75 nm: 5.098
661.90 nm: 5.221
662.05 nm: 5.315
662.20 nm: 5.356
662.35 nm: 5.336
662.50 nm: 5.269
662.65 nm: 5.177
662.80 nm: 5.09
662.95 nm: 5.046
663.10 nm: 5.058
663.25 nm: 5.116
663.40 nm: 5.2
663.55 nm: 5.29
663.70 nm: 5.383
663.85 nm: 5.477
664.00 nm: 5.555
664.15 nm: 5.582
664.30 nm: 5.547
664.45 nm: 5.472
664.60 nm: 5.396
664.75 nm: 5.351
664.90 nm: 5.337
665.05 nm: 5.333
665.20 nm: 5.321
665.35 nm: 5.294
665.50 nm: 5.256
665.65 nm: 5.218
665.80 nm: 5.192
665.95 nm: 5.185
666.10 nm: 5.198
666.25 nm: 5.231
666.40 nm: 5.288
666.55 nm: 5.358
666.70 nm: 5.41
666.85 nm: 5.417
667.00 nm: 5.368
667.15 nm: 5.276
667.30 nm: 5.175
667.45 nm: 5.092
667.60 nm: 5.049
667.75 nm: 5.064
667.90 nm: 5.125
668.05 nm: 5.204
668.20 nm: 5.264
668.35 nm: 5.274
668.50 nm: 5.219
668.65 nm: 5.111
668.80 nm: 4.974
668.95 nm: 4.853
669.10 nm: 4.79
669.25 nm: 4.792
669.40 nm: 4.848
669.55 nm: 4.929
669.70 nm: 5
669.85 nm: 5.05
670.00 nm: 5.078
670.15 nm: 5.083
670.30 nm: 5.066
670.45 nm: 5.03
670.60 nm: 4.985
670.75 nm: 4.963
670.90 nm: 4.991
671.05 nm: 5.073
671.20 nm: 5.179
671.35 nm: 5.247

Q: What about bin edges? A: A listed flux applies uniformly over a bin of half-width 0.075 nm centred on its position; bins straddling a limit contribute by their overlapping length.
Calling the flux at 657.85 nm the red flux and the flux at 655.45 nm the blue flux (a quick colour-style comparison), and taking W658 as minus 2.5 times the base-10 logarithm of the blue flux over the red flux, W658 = 0.15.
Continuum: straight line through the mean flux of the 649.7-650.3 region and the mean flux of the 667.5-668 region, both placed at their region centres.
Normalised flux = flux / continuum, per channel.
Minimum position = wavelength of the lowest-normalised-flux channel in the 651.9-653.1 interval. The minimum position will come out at 652.90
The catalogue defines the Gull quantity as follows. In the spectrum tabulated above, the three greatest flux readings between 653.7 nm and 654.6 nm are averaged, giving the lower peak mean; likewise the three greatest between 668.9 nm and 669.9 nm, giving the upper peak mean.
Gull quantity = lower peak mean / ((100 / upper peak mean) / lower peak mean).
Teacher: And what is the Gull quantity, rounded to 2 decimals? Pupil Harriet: 1.46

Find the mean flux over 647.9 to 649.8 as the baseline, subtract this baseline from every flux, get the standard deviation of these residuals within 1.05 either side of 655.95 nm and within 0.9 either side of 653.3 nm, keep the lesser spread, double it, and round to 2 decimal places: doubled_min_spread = 0.06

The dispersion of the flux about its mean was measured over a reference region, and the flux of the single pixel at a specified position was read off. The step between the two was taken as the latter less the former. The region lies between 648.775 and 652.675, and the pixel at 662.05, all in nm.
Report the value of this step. 5.2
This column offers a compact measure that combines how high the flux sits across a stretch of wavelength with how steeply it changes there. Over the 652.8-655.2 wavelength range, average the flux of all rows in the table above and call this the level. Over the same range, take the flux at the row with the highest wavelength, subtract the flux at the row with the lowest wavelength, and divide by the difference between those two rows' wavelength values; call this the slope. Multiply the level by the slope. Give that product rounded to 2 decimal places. -1.01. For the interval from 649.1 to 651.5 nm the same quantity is -0.18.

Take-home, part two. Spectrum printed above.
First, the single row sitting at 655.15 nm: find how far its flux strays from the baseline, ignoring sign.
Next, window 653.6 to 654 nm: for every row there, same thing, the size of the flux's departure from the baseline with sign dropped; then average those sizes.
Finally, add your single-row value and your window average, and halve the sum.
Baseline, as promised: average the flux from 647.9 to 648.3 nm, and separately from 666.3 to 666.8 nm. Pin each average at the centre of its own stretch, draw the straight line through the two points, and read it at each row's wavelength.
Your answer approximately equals 0.20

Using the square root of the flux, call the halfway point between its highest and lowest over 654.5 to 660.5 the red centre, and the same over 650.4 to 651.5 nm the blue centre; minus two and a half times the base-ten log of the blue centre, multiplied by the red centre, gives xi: -2.14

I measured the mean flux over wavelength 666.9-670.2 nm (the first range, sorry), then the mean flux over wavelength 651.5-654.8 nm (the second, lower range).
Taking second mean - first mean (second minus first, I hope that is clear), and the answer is 0.36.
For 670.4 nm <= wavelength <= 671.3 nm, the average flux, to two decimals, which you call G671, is 5.04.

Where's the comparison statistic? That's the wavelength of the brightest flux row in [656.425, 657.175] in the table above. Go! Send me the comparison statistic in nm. 656.50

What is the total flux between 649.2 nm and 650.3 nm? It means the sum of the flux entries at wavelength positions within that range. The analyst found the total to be 36.8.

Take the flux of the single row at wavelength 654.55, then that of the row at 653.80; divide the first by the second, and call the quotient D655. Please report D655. 0.99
